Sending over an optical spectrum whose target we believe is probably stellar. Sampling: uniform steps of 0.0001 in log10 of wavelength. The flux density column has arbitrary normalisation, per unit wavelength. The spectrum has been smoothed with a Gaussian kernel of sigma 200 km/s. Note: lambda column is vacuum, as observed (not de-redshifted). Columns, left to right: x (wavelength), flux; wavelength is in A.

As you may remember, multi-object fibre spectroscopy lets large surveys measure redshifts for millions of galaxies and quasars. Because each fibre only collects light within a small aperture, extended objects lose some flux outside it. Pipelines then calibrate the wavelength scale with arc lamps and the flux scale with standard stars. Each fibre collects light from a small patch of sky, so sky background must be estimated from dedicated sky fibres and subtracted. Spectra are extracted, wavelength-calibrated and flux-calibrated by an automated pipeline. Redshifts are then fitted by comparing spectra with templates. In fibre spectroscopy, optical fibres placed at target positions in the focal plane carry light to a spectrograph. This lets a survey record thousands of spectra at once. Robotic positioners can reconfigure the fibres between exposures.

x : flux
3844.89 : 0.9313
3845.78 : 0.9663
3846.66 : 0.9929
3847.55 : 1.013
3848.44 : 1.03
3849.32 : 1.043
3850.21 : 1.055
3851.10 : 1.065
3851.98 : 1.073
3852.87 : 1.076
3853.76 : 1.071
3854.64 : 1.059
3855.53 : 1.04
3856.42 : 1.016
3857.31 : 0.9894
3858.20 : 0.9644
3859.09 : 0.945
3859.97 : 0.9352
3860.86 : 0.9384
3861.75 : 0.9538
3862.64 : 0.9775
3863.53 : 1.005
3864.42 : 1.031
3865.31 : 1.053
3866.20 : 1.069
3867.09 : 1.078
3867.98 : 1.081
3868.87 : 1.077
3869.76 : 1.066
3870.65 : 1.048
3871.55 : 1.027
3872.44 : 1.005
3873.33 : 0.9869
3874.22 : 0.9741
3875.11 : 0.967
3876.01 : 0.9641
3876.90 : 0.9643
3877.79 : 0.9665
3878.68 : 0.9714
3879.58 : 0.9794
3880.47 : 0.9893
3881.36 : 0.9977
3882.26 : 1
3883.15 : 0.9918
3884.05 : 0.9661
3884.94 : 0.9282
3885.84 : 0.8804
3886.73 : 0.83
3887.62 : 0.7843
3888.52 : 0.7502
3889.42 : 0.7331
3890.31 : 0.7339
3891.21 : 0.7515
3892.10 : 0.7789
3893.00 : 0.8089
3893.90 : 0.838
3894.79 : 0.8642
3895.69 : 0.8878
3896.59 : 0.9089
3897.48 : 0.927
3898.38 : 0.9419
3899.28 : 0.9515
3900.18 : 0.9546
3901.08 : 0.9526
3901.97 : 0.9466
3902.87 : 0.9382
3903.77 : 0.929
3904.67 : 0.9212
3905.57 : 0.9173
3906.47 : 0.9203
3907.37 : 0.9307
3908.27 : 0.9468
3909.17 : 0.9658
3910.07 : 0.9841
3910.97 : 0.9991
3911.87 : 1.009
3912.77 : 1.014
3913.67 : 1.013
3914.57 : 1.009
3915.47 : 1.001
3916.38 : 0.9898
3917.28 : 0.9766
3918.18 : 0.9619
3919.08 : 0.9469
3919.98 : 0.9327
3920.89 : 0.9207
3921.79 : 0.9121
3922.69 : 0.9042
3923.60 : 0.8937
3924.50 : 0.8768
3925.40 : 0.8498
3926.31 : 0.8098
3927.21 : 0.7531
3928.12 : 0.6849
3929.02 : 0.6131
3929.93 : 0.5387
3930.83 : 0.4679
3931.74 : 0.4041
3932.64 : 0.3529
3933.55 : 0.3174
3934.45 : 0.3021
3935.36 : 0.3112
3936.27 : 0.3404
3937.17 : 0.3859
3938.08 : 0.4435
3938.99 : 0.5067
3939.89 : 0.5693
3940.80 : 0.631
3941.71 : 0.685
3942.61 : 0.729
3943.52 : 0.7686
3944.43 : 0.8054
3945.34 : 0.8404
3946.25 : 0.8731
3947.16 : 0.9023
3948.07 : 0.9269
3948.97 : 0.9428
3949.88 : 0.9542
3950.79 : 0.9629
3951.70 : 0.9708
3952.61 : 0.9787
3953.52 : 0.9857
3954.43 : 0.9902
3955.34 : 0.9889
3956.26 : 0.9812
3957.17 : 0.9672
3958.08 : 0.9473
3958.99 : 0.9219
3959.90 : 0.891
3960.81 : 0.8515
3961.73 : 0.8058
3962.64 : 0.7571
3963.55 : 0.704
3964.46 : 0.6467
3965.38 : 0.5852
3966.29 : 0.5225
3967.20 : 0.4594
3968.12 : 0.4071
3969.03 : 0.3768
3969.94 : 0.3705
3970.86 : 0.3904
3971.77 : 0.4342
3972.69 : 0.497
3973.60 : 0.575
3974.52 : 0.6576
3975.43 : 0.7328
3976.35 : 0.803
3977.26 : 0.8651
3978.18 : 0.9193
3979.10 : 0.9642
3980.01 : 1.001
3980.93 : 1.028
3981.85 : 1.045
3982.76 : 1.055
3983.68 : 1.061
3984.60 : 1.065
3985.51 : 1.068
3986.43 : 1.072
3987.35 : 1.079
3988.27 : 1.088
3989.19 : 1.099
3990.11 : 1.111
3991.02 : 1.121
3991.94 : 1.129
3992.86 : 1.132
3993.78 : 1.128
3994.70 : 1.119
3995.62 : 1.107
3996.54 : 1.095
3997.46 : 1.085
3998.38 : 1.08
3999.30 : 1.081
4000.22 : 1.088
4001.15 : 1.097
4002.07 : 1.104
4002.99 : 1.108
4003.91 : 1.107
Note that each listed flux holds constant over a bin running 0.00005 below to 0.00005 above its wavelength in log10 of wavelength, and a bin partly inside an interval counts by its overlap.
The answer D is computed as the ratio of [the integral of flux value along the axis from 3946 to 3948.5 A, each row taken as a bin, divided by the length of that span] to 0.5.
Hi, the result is 1.80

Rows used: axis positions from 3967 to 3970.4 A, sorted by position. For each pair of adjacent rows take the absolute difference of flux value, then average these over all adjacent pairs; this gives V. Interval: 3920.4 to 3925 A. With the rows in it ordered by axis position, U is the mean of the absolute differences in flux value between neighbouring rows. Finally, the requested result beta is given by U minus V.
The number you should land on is -0.019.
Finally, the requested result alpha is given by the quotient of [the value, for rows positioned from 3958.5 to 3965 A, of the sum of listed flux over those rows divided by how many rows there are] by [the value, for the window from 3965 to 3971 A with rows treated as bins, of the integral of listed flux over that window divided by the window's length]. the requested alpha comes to 1.8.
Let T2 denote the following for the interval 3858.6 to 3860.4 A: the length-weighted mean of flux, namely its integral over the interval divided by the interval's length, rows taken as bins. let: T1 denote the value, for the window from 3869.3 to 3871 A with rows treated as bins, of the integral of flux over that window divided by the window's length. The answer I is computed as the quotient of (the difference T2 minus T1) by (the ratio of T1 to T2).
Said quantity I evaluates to -0.1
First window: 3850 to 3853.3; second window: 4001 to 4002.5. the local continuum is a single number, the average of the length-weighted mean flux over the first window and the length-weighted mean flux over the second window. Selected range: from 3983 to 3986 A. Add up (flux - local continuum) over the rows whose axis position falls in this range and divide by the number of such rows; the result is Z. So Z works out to -0.02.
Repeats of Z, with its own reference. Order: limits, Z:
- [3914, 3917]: -0.09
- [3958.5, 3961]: -0.20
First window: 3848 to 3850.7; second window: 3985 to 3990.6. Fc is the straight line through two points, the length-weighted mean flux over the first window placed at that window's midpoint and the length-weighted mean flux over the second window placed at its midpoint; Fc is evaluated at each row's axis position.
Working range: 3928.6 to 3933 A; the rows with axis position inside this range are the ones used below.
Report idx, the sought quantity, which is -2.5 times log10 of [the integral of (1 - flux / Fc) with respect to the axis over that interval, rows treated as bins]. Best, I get -1.0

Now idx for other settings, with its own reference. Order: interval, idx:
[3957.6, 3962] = 0.3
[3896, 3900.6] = 0.7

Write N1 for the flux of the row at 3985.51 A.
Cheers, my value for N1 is 1.068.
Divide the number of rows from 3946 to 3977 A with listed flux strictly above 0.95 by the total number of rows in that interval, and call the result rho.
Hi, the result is 0.3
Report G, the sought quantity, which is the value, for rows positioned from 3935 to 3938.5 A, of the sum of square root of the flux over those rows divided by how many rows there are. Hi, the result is 0.61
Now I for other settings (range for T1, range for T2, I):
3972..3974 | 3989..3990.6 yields 1.3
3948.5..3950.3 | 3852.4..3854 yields 0.1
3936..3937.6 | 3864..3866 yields 1.9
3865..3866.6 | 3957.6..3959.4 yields -0.1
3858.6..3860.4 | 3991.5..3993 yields 0.2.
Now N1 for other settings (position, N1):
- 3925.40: 0.8498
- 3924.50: 0.8768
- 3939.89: 0.5693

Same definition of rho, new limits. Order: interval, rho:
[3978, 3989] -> 0.9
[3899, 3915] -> 0.6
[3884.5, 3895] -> 0.0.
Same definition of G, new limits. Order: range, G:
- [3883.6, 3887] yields 0.95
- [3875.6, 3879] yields 0.98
